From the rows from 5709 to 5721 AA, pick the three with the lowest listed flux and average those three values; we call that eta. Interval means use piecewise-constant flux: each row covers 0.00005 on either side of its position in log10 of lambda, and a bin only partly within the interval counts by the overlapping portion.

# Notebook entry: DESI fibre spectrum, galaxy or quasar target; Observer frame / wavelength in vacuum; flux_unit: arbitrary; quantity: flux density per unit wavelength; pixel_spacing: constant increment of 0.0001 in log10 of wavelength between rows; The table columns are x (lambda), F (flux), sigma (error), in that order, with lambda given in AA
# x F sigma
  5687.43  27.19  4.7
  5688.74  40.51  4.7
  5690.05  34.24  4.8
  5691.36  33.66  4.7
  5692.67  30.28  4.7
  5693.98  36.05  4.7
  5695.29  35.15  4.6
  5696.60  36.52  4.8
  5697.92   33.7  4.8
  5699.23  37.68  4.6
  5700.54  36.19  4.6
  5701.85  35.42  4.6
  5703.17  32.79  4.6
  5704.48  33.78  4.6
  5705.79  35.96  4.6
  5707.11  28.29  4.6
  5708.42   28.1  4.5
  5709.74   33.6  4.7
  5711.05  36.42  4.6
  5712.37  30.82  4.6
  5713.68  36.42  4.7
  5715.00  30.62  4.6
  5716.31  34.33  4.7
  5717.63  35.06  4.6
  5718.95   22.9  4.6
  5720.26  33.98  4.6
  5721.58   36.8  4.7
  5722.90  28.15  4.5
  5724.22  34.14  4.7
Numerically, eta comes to 28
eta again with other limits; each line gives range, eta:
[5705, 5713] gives 29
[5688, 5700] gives 33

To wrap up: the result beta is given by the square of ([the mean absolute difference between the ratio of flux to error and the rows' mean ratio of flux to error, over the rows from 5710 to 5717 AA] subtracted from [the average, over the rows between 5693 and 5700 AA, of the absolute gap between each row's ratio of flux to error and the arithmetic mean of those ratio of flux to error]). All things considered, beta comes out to 0.05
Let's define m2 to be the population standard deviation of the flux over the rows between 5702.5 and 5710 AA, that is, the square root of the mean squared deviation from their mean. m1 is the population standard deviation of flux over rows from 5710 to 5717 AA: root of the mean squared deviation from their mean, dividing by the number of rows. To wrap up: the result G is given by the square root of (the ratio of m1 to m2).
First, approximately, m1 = 2.6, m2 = 2.9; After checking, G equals 0.9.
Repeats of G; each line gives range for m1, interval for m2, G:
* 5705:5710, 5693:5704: 1.5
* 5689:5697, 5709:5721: 0.7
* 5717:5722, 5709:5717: 1.5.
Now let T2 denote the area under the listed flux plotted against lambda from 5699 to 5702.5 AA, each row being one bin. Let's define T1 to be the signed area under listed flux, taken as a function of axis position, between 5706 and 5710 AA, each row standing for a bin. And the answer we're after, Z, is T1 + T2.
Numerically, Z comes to 248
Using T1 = 121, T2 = 127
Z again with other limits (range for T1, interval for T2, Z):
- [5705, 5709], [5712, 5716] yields 256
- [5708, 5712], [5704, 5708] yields 261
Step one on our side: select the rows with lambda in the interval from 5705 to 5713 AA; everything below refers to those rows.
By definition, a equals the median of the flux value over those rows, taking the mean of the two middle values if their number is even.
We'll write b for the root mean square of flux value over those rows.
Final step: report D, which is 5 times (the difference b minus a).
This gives 1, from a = 32.2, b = 32.4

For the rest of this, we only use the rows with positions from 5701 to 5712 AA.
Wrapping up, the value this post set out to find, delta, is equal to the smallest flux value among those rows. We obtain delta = 28.1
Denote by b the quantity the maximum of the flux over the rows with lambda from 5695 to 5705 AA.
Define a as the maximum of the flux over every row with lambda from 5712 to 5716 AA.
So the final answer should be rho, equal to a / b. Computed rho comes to 0.97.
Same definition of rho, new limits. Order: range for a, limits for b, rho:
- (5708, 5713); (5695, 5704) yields 0.97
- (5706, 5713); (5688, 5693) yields 0.90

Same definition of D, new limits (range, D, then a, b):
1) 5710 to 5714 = -9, 36.4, 34.7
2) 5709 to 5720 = -6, 34.0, 32.8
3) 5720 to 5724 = -4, 34.0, 33.2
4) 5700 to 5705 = 0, 34.6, 34.6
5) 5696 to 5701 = -2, 36.4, 36.1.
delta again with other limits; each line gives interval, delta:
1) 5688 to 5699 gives 30.28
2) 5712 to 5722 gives 22.9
